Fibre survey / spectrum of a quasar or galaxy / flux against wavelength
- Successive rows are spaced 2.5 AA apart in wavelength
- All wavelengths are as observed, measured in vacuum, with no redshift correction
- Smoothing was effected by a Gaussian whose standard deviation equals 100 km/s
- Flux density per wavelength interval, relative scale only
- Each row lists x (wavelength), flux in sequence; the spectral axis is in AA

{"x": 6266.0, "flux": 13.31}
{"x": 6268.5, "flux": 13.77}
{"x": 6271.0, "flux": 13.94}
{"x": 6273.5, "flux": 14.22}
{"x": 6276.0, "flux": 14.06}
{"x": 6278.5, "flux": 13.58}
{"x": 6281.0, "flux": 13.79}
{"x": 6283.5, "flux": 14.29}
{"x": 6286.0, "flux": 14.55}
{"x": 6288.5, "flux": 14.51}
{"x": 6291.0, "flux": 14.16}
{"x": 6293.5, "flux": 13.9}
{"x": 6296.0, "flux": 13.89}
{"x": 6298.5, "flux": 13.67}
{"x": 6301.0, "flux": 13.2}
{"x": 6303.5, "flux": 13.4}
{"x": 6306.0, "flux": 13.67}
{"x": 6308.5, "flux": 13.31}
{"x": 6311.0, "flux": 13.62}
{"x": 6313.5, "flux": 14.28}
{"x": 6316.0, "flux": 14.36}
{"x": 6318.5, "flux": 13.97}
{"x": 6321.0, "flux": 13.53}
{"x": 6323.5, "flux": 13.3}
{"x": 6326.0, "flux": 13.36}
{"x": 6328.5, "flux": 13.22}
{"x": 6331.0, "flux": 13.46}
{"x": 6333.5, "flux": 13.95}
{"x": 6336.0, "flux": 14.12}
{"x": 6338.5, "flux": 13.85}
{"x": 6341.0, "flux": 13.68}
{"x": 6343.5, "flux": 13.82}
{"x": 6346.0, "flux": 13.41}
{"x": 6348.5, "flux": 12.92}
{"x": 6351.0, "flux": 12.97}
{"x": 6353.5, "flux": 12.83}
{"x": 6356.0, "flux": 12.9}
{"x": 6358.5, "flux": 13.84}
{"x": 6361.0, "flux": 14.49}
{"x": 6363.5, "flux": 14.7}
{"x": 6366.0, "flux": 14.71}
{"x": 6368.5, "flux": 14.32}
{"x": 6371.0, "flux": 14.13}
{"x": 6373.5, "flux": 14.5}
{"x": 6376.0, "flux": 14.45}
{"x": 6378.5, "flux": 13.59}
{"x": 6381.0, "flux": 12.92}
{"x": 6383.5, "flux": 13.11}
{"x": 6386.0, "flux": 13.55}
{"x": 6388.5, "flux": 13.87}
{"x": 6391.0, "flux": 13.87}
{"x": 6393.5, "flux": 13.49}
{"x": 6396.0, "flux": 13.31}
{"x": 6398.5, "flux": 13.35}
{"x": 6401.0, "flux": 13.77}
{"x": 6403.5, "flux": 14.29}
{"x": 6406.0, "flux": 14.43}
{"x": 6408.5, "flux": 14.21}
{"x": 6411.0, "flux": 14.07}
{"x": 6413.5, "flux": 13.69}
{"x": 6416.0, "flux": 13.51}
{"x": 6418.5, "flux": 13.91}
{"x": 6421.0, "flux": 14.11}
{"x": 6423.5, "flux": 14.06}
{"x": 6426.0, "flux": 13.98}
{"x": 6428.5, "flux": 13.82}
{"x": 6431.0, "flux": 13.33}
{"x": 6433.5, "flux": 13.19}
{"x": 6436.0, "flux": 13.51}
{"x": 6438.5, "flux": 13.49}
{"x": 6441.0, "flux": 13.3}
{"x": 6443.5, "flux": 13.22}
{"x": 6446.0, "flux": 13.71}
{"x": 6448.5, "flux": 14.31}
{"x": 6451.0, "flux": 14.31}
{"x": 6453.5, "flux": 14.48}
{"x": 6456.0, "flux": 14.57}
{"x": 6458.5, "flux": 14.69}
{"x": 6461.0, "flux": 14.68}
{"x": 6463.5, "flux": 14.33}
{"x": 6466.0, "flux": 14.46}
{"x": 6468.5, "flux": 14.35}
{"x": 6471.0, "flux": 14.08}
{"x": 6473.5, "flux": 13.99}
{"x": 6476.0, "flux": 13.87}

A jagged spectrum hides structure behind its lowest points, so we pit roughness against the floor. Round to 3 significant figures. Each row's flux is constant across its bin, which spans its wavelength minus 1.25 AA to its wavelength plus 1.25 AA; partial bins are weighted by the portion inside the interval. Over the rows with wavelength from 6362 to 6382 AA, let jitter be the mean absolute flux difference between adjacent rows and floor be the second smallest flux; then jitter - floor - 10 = -23.2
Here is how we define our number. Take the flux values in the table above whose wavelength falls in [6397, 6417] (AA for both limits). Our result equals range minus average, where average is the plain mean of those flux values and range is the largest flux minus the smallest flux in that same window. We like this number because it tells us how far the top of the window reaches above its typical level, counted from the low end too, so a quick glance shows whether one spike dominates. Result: -12.8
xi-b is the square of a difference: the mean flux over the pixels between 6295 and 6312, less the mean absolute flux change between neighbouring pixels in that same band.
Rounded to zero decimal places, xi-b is 175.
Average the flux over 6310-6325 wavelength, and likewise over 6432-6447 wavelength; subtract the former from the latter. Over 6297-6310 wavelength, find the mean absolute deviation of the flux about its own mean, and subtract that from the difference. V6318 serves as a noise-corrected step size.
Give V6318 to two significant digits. -0.62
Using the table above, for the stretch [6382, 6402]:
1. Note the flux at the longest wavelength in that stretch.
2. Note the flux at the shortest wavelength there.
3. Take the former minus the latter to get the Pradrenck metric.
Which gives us 0.66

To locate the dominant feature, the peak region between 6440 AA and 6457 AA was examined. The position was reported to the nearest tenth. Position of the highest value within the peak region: 6456.0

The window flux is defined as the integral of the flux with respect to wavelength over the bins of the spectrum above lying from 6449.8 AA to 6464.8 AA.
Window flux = 218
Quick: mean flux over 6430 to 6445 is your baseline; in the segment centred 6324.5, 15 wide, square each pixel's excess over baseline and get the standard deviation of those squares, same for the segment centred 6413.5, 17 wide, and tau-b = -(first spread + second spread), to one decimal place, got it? -0.5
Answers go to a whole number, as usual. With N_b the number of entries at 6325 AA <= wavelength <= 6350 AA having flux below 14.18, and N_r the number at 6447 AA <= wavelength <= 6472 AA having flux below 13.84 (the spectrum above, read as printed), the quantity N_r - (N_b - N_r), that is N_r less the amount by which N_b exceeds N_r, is -10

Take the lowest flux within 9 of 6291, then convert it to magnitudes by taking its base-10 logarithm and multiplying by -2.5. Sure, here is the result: -2.84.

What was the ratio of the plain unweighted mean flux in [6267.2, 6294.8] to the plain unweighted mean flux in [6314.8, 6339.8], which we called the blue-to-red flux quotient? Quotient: 1.03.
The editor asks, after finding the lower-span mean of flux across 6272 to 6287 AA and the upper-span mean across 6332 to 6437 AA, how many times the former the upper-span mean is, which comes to 0.98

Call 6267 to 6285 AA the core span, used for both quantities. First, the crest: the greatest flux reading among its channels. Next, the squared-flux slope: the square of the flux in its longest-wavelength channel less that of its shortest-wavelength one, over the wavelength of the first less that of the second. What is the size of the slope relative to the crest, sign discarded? 0.07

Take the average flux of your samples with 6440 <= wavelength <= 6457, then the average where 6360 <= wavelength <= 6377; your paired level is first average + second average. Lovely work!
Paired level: 28.5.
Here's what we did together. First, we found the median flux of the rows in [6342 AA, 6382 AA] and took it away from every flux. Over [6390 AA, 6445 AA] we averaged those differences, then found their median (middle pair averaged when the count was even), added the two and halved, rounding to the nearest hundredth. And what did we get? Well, -0.10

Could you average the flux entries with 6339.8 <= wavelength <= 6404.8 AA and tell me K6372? 13.7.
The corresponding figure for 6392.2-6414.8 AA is 13.8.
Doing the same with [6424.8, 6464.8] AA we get 13.9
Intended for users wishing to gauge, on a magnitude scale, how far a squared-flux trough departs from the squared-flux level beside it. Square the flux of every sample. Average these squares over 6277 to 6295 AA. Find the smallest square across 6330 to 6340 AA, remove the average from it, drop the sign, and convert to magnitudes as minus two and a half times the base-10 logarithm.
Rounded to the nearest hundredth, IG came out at -3.14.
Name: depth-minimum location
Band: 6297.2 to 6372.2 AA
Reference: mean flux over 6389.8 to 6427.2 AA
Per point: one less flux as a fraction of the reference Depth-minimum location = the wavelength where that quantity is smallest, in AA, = 6366.0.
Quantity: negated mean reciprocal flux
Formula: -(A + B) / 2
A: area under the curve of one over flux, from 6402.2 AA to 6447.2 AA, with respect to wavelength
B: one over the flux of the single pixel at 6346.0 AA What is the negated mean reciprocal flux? -1.67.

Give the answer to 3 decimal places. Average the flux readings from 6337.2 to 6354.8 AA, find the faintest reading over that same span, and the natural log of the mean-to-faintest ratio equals 0.040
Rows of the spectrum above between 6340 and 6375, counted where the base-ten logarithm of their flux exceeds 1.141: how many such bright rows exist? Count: 7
